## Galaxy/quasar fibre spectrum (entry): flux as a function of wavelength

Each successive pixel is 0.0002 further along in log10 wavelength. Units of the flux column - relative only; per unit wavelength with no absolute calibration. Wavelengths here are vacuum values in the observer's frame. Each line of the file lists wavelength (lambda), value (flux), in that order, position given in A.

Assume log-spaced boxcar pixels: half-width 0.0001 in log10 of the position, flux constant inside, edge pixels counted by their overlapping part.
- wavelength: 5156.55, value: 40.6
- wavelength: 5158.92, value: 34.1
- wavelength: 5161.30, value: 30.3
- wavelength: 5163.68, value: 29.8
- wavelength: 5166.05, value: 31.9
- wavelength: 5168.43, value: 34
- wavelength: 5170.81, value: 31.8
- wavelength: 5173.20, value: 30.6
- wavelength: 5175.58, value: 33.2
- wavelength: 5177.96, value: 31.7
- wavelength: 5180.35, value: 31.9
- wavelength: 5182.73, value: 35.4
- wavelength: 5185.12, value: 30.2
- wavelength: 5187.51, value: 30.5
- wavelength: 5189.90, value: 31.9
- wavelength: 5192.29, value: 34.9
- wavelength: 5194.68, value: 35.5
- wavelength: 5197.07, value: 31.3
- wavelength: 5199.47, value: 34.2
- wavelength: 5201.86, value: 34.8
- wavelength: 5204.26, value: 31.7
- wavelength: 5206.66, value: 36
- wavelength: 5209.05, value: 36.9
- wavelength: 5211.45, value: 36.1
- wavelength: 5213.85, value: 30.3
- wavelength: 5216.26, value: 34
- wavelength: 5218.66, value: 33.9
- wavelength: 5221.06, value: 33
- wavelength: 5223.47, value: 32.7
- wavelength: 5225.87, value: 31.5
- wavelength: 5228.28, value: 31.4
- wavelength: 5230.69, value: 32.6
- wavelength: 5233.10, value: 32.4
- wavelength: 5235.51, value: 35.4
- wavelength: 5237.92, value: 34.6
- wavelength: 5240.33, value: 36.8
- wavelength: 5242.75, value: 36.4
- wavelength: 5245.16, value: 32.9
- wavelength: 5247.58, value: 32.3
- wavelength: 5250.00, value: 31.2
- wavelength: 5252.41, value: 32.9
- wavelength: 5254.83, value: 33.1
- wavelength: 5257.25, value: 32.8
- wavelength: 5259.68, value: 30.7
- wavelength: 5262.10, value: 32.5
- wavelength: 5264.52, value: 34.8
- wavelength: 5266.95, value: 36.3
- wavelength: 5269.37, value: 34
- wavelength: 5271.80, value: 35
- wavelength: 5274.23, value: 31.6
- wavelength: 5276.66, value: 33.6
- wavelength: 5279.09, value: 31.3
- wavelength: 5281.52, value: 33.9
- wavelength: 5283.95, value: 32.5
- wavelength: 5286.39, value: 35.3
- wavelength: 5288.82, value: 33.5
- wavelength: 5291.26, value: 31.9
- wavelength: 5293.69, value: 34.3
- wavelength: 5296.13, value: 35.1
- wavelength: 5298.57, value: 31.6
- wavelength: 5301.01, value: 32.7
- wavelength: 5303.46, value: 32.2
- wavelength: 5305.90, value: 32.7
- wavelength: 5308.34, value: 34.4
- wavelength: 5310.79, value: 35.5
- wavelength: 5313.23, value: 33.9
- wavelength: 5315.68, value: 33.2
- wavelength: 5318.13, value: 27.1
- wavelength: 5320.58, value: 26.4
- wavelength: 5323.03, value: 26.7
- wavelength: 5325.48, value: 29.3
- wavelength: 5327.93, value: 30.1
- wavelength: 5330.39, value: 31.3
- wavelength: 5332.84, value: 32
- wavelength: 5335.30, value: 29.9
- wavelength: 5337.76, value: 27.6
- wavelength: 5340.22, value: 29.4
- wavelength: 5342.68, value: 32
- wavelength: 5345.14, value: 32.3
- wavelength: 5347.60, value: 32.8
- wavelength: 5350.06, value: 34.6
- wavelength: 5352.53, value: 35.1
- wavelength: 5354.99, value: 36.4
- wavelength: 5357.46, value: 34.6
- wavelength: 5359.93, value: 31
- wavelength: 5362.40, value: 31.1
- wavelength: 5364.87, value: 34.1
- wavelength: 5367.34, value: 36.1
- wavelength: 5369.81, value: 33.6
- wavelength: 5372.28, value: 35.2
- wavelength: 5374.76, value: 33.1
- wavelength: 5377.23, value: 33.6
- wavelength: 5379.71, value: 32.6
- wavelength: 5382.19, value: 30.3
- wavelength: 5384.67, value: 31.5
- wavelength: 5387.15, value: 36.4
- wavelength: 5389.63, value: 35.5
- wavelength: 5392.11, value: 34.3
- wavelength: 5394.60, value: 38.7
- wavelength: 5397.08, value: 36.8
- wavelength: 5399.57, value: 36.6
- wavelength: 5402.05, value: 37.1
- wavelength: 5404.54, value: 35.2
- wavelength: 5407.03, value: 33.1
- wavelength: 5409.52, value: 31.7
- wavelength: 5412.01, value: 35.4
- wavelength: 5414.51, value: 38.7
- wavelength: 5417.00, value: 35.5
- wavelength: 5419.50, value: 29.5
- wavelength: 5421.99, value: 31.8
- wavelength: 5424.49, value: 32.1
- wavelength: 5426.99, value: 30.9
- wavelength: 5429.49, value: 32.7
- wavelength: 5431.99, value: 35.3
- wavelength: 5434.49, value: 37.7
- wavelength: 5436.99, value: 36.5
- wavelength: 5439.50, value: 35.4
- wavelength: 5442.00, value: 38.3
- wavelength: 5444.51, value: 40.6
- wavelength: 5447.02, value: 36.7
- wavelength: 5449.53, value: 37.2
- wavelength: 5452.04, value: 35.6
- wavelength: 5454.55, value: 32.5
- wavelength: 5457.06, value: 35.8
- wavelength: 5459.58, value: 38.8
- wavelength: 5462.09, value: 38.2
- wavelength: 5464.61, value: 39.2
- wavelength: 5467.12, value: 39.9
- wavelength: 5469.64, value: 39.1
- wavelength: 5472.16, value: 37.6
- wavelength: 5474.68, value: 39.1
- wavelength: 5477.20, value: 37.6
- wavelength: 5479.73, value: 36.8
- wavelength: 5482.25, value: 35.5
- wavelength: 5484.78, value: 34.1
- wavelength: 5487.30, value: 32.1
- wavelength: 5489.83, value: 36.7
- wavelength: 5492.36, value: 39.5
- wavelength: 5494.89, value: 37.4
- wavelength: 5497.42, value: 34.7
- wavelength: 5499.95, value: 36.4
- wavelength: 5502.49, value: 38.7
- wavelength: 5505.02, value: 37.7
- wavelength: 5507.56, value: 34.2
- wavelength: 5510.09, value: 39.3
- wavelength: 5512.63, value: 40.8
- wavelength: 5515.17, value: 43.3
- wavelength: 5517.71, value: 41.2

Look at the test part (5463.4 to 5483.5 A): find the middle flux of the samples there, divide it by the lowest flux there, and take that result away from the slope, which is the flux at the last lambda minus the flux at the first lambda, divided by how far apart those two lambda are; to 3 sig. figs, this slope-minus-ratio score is -1.29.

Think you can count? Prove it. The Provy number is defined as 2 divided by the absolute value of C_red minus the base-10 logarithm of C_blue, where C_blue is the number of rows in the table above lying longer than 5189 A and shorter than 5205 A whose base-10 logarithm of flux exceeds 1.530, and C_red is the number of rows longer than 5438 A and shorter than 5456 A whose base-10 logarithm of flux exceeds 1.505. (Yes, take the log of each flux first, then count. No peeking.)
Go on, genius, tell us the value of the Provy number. 0.31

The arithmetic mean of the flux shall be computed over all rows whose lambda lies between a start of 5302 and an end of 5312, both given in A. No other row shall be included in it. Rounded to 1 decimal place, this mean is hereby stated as 33.7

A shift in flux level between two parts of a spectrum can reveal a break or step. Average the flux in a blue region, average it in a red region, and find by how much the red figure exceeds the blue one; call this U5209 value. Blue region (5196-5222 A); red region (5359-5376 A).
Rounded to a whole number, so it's 0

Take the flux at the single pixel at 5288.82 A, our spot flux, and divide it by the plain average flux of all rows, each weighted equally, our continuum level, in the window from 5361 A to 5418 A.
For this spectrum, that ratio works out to 0.968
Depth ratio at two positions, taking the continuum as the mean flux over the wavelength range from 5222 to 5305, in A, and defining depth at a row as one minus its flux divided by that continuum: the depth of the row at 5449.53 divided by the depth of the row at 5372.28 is 2.0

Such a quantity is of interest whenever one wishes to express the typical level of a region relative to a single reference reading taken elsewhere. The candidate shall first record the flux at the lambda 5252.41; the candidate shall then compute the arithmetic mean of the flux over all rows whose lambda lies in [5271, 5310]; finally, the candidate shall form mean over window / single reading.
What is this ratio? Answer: 1.01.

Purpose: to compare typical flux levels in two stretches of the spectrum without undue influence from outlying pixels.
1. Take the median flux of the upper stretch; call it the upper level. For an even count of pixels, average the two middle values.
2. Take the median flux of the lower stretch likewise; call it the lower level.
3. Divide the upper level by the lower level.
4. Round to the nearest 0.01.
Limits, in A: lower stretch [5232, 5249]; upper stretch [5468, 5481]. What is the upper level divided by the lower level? 1.09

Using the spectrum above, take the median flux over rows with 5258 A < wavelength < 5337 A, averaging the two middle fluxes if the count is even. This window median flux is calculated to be 32.6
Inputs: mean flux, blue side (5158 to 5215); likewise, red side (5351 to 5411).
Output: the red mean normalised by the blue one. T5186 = 1.04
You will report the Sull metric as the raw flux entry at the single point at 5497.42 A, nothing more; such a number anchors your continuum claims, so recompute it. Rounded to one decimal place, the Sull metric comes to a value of 34.7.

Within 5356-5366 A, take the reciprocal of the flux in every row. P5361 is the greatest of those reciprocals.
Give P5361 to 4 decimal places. 0.0323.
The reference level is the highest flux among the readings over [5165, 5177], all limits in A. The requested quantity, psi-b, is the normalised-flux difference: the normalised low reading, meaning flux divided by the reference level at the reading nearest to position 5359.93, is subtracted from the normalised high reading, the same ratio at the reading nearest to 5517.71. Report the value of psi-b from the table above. 0.30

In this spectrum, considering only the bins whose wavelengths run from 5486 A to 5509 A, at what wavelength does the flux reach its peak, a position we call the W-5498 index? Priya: 5492.36 A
